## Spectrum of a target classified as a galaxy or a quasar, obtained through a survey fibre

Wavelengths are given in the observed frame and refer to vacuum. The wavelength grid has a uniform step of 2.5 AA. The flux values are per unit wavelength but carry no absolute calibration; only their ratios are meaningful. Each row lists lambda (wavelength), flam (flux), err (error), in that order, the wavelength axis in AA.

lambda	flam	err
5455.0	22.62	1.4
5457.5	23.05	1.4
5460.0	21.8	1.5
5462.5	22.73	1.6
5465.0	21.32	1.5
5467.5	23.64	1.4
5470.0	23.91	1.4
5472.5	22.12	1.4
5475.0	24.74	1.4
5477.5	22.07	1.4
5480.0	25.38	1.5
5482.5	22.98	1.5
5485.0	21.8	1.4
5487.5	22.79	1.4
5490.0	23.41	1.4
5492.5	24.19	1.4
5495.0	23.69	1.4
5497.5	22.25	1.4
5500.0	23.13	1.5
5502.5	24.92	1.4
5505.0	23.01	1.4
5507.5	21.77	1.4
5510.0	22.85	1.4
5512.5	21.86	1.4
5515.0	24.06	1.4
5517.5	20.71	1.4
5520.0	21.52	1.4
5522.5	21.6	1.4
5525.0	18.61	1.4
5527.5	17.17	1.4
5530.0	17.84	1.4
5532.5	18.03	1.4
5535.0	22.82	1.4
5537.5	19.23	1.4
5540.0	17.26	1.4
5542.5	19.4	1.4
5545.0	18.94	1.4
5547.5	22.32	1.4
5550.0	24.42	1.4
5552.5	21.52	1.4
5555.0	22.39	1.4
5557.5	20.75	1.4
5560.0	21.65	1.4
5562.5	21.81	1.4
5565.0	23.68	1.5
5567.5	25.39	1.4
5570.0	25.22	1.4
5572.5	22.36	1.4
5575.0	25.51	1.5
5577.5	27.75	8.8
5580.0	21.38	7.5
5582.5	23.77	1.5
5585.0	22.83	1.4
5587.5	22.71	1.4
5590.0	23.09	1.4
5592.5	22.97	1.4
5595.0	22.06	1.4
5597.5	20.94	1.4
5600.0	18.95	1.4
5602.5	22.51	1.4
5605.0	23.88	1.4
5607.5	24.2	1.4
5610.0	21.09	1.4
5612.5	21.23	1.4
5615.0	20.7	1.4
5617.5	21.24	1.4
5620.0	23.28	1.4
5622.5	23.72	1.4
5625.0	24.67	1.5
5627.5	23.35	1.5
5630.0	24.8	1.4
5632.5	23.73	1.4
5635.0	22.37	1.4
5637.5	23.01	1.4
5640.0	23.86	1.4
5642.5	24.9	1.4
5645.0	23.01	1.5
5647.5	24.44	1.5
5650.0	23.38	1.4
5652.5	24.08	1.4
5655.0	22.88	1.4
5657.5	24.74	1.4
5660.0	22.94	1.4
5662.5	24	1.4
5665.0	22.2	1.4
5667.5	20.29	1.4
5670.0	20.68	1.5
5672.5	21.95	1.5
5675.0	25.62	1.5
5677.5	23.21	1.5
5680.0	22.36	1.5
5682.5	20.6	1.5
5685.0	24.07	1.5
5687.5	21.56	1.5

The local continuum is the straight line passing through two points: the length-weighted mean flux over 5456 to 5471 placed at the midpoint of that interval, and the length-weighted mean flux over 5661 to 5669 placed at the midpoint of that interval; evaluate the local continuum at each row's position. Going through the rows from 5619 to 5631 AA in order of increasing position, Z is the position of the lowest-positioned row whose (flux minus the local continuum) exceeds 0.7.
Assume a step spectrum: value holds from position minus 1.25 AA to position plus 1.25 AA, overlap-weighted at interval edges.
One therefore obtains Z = 5620.0 AA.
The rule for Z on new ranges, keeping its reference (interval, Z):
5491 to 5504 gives 5492.5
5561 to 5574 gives 5565.0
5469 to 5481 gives 5470.0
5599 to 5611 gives 5605.0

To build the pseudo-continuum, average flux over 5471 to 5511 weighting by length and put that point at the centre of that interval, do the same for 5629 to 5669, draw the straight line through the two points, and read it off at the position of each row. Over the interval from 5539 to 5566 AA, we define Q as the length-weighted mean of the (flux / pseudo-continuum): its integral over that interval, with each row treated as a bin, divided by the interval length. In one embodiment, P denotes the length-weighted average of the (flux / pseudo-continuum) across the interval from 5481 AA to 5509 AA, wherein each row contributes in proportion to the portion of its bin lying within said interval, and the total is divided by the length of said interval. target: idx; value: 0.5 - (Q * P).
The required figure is -0.41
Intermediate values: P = 1.00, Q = 0.92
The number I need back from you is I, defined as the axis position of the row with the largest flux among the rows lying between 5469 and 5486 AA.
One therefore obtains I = 5480.0 AA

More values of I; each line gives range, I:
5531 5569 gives 5567.5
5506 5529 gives 5515.0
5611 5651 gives 5642.5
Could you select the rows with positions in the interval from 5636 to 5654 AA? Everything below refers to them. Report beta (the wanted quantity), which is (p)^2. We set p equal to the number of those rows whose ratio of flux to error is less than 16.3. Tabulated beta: 4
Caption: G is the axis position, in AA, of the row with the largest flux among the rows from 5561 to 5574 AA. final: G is 5567.5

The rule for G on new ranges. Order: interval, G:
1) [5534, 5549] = 5535.0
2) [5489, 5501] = 5492.5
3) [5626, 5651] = 5642.5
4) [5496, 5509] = 5502.5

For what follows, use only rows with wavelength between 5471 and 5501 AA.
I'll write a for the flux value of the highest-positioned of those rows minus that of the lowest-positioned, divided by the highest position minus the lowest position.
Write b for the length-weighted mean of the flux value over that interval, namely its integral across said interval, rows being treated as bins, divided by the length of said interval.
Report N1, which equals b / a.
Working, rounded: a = 0.04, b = 23.2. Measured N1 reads 632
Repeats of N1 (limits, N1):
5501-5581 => -477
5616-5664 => 384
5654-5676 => 166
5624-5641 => -438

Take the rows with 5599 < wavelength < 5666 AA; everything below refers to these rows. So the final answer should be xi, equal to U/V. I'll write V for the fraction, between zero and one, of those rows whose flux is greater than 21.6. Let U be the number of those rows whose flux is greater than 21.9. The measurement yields 27.0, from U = 22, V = 0.81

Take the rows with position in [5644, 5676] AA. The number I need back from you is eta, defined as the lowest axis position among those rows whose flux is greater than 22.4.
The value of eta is 5645.0 AA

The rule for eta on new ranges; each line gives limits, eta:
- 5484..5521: 5487.5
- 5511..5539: 5515.0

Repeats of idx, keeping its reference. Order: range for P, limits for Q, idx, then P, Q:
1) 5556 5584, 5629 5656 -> -0.52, 1.01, 1.01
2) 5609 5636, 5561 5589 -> -0.50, 0.97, 1.02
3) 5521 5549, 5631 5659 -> -0.35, 0.84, 1.01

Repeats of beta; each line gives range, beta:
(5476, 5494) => 16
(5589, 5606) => 16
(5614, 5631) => 9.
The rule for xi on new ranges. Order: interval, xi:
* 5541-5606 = 23.3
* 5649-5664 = 6.0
